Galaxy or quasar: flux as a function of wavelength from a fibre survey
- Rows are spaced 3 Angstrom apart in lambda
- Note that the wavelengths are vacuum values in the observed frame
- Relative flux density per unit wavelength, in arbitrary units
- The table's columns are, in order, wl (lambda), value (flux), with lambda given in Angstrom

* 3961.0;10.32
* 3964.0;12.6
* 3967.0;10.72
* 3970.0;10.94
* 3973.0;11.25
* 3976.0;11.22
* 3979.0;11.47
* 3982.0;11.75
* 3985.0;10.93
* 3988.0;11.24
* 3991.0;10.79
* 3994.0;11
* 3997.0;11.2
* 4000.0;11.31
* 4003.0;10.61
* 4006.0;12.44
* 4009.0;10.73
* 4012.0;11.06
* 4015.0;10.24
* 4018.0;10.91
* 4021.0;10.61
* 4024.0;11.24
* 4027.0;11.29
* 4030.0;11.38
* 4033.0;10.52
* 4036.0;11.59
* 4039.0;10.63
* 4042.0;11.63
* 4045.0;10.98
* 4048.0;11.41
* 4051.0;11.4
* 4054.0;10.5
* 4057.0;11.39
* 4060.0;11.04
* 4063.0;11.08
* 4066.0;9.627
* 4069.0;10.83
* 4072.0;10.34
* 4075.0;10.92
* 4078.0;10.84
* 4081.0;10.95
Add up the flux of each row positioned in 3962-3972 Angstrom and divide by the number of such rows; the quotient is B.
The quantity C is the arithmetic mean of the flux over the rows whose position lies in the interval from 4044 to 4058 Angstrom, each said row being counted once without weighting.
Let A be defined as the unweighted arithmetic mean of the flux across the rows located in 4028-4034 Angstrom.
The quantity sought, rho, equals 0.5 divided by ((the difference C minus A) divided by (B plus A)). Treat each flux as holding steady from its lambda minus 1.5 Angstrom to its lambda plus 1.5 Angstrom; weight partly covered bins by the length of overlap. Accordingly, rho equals 60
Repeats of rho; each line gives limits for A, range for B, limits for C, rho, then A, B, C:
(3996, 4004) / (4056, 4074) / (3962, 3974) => 32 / 11.04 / 10.72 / 11.4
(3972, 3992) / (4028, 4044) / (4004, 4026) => -55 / 11.24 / 11.15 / 11.0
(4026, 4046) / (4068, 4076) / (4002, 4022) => -54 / 11.15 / 10.70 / 10.9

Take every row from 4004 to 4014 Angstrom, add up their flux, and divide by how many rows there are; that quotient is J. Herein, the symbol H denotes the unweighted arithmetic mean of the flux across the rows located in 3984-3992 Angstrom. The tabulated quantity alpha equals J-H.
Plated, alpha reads 0.4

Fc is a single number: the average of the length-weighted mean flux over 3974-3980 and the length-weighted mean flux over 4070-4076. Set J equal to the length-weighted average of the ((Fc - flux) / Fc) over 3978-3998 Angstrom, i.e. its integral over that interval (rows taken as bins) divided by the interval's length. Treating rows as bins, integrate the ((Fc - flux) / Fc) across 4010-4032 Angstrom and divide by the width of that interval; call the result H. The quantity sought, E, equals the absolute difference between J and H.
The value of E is 0.022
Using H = 0.003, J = -0.020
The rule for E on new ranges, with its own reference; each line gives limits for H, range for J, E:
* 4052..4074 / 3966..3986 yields 0.045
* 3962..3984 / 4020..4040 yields 0.030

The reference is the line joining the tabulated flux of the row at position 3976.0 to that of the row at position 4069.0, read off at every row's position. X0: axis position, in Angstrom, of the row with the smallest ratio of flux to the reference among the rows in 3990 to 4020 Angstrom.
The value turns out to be 4015.0 Angstrom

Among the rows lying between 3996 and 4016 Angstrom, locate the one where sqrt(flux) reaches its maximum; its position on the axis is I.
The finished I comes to 4006.0 Angstrom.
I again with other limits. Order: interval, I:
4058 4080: 4063.0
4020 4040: 4036.0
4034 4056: 4042.0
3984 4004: 4000.0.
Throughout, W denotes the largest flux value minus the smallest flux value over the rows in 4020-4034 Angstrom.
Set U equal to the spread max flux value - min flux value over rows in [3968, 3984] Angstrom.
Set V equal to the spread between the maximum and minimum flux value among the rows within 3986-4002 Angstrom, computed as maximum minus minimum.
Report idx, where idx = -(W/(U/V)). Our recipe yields -0.6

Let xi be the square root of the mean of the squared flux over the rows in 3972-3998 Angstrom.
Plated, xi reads 11.2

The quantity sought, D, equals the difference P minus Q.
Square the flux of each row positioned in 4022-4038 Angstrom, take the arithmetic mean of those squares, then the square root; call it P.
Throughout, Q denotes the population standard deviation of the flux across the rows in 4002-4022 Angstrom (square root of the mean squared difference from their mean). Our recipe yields 10.6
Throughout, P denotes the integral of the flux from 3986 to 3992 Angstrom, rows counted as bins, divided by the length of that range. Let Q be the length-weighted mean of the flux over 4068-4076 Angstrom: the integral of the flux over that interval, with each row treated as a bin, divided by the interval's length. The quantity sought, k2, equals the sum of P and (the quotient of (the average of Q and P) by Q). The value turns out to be 12.0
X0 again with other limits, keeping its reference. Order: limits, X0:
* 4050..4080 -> 4066.0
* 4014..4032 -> 4015.0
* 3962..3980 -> 3967.0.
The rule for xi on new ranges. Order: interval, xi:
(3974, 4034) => 11.1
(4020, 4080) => 11.0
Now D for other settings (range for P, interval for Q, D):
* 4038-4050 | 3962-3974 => 10.4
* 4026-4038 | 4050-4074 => 10.6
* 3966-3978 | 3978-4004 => 10.7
